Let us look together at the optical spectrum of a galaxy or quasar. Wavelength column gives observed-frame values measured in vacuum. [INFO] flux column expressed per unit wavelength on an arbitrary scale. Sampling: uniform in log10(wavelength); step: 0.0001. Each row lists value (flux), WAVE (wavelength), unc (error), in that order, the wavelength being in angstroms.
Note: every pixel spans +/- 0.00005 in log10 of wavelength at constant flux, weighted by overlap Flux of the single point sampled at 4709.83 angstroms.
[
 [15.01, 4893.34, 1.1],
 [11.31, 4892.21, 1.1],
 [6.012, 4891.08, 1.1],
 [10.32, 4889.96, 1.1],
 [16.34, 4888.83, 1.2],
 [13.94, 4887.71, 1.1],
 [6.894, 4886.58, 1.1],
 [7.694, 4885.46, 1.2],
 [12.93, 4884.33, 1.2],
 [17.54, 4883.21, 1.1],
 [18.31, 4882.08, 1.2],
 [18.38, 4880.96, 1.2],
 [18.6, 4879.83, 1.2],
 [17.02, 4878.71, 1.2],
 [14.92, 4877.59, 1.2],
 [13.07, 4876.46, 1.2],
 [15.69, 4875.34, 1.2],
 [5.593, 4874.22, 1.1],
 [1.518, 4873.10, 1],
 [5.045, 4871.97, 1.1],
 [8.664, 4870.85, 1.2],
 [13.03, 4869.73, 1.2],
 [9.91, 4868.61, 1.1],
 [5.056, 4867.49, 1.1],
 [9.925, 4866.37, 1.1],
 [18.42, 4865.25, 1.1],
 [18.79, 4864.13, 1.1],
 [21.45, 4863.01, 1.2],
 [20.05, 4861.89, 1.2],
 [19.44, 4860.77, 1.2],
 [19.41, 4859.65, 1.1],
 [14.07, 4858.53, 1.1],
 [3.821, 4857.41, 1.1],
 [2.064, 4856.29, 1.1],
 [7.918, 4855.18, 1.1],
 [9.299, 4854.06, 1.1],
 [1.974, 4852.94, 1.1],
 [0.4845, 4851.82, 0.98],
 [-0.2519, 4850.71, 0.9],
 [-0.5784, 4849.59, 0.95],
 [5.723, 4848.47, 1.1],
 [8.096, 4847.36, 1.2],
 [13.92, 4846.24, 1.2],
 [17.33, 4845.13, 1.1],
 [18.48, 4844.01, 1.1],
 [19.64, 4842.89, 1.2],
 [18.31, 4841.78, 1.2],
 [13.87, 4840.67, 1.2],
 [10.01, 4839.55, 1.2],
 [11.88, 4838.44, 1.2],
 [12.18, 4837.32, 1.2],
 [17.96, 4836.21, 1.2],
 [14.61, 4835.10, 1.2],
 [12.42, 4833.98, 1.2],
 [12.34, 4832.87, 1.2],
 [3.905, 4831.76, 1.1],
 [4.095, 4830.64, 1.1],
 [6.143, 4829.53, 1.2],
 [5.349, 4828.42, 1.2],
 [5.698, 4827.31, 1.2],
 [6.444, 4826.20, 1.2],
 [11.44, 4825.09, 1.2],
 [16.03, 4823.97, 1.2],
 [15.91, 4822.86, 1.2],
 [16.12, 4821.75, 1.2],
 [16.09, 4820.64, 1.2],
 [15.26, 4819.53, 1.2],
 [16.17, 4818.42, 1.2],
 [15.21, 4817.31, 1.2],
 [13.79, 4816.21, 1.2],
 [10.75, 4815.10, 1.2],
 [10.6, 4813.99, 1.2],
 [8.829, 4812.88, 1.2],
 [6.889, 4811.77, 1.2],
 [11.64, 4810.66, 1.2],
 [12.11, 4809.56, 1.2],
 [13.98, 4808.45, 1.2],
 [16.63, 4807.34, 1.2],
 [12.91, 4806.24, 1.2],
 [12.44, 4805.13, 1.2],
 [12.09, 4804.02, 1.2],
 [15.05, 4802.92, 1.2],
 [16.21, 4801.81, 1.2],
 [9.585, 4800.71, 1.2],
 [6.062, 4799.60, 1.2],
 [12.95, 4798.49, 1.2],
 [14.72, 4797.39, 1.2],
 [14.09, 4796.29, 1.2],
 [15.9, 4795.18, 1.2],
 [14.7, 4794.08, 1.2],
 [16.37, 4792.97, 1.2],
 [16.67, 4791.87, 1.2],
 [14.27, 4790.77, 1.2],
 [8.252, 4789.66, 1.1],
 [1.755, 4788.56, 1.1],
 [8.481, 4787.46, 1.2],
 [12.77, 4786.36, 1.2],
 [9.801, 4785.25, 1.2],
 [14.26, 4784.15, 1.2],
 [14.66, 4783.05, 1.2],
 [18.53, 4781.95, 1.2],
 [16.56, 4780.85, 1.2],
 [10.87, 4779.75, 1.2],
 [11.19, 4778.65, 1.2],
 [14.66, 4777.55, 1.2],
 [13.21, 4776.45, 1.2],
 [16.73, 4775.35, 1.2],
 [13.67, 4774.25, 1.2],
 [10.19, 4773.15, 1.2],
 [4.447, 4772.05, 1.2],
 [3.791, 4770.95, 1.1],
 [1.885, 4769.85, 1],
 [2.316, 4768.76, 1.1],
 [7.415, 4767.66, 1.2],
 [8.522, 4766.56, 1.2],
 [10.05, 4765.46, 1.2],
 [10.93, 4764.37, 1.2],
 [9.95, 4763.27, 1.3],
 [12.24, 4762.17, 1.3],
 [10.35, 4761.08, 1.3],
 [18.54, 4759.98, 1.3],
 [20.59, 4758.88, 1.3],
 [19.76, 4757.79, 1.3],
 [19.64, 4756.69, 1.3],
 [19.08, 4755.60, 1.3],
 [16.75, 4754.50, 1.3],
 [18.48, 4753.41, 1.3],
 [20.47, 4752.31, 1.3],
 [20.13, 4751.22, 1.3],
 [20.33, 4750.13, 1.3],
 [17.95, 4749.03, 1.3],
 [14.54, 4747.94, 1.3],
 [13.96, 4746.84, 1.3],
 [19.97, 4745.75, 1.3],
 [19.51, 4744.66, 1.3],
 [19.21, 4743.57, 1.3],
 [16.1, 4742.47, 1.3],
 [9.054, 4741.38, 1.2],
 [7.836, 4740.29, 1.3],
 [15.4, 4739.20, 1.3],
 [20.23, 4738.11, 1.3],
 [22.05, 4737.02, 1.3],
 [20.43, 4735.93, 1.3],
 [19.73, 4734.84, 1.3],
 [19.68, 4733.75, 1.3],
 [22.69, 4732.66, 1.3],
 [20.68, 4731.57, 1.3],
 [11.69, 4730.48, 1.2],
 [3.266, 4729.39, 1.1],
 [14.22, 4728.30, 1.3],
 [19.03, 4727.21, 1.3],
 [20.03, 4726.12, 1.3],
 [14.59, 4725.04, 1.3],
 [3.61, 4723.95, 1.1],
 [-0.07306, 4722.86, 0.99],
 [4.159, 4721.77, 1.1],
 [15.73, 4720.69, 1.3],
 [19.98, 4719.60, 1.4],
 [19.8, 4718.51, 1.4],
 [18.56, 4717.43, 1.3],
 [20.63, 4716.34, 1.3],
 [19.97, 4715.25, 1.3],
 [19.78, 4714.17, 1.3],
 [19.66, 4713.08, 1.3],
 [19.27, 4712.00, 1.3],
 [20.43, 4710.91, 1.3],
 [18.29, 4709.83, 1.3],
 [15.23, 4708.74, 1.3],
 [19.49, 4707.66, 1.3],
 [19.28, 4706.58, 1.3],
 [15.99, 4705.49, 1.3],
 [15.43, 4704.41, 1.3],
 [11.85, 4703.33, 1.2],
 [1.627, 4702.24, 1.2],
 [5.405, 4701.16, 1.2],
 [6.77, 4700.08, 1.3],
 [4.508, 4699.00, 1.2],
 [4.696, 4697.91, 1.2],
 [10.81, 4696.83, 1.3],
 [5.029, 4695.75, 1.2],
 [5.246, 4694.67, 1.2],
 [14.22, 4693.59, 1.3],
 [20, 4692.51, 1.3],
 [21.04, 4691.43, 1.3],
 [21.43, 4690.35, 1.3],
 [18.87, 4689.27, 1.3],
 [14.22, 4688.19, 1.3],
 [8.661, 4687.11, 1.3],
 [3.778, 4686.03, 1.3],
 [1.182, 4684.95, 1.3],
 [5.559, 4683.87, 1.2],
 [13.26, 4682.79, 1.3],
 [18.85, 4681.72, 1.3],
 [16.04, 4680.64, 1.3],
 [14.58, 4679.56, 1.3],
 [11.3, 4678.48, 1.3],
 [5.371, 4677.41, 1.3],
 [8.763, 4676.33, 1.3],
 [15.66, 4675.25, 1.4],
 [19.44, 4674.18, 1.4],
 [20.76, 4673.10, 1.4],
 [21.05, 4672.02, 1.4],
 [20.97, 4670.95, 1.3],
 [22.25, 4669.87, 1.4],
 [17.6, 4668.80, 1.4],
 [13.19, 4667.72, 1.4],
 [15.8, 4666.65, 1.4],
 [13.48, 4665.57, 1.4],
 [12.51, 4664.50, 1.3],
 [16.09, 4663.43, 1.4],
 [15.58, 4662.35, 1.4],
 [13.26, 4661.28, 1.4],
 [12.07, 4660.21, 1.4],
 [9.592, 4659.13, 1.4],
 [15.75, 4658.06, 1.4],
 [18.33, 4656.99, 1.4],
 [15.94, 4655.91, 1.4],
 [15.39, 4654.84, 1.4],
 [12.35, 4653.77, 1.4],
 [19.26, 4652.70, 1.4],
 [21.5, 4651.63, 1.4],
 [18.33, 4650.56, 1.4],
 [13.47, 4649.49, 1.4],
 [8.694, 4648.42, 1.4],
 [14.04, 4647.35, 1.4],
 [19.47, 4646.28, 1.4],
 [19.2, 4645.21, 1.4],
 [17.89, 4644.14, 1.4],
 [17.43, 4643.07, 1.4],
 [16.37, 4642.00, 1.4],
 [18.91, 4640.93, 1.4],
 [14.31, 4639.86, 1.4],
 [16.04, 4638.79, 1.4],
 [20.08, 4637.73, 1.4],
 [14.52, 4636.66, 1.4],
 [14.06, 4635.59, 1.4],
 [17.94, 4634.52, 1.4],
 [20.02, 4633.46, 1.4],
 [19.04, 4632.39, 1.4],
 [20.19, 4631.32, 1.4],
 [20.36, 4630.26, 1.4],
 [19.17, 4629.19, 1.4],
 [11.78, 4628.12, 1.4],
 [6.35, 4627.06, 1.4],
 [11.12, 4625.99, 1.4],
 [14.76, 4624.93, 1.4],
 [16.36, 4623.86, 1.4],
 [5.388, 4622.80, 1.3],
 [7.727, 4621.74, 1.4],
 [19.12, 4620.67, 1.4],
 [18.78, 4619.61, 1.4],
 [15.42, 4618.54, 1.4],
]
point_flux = 18.29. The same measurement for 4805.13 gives 12.44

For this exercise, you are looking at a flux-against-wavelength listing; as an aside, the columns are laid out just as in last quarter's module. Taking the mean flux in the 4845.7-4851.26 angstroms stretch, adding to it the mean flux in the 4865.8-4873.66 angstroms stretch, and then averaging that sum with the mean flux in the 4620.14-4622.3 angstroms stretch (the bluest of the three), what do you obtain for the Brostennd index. 13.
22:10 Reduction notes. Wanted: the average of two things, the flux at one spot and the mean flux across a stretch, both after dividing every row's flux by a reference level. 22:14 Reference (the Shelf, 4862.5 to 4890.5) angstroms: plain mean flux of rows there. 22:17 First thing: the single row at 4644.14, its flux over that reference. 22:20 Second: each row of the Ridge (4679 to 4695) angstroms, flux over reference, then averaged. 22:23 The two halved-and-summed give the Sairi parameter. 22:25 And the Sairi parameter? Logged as 1.2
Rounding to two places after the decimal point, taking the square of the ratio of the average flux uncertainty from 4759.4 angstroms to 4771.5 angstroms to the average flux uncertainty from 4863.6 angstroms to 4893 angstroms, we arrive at 1.10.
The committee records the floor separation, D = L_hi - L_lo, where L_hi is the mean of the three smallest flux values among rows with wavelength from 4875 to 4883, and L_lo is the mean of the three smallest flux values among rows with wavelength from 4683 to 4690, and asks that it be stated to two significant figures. 11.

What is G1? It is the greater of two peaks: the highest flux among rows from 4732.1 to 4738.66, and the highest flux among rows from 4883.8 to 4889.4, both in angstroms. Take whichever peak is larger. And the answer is 22.7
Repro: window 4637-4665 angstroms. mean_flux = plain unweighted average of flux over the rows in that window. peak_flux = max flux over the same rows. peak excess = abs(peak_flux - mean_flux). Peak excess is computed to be 5.7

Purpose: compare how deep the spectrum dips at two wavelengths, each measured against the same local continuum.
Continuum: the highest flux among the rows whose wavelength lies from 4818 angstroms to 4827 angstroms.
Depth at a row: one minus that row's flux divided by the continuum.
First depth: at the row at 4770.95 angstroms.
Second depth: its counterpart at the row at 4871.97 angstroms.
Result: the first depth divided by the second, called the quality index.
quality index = 1.1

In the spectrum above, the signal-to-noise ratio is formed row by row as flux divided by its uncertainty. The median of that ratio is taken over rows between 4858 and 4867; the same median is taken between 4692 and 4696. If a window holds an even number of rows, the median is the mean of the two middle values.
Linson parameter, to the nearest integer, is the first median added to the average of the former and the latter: 29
